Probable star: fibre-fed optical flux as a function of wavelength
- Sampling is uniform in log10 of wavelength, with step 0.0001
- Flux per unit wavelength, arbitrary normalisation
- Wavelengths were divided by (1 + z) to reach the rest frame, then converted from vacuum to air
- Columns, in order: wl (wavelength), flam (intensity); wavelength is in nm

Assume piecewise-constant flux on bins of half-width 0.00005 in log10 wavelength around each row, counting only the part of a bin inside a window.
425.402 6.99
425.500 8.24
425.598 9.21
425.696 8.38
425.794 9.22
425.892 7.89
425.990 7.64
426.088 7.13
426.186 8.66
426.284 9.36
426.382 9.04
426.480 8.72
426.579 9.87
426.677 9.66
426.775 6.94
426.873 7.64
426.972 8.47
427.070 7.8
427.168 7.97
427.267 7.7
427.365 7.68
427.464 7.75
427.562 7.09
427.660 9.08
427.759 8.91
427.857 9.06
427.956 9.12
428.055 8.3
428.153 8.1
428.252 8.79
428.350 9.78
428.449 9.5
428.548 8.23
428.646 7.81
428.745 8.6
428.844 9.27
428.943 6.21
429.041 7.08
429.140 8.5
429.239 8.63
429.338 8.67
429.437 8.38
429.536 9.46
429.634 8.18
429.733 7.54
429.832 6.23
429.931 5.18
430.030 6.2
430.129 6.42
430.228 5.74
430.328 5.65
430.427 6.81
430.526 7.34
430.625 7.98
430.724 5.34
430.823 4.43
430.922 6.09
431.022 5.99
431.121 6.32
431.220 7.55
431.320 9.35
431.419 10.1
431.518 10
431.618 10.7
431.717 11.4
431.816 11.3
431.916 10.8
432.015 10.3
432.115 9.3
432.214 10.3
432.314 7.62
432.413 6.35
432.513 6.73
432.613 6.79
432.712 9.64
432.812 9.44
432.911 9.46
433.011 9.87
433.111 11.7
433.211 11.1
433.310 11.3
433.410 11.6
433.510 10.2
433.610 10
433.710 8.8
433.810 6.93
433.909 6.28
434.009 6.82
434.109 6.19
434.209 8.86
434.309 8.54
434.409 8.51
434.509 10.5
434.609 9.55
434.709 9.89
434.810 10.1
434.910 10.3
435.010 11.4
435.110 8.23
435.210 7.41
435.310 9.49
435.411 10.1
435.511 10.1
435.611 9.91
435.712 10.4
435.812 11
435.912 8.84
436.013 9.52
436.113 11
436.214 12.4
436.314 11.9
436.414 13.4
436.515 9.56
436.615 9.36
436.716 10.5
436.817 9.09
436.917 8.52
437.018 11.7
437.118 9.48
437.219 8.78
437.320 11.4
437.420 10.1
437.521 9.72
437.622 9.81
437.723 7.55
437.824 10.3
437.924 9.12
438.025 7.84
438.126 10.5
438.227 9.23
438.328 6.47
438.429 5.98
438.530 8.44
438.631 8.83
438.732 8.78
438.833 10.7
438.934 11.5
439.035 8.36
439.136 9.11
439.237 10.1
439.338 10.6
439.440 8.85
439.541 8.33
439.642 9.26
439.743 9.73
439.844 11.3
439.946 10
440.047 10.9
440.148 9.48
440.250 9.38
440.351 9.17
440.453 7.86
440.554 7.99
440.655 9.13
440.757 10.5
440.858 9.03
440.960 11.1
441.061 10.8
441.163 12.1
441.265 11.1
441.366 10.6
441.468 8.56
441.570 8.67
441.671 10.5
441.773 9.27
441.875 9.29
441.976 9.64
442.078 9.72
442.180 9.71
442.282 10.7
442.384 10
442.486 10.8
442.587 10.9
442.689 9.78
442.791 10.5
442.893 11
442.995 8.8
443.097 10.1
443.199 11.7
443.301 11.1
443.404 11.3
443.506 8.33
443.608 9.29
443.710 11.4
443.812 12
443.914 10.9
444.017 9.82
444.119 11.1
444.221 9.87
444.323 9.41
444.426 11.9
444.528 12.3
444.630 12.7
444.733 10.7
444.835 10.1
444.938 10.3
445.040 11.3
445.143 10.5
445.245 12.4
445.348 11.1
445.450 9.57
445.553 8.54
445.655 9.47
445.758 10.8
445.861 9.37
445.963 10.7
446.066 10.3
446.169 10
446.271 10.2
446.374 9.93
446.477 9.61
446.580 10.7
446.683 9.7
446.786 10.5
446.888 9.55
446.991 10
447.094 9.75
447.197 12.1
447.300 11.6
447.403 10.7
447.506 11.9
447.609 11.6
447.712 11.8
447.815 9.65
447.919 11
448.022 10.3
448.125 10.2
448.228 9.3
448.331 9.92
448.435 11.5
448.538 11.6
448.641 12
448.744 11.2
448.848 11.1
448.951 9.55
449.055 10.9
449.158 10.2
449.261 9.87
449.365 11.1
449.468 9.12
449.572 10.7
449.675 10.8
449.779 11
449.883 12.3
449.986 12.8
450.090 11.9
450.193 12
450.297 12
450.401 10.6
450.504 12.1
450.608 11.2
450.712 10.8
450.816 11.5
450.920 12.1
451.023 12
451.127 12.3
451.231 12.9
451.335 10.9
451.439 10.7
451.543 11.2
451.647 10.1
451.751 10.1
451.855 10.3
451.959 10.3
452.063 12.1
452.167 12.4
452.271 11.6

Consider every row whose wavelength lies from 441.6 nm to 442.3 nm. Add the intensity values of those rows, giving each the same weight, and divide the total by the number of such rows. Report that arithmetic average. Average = 9.8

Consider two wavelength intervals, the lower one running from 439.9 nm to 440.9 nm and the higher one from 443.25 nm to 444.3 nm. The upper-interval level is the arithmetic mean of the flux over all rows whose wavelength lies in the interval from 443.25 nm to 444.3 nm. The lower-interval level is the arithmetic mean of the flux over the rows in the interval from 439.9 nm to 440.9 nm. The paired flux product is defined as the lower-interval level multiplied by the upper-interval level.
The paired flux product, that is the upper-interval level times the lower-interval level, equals 98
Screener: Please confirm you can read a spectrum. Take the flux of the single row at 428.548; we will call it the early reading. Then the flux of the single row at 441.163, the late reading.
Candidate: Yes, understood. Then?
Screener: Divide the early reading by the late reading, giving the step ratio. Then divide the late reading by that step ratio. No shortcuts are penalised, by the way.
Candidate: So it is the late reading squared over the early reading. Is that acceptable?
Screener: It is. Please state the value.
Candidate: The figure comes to 17.8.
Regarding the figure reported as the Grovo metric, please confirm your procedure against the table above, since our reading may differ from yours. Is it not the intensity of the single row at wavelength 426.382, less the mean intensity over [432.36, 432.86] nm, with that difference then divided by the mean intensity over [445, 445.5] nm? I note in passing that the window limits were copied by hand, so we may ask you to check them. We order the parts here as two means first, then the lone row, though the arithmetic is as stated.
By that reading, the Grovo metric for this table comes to 0.11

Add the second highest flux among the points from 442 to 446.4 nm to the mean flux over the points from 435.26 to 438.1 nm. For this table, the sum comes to 22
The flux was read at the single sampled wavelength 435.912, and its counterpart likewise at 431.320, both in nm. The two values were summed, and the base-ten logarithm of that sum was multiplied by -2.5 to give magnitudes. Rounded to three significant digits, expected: -3.15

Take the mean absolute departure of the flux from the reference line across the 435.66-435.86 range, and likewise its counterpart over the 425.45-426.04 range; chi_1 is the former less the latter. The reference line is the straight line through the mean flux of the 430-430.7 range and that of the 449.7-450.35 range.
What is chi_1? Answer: -0.48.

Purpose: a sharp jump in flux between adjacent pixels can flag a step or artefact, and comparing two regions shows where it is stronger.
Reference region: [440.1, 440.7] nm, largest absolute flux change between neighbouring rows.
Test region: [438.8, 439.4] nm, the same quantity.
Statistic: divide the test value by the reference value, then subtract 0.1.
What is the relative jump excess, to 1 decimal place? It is 2.3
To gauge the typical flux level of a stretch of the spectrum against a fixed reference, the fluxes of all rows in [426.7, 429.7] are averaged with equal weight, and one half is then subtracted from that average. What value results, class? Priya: 7.8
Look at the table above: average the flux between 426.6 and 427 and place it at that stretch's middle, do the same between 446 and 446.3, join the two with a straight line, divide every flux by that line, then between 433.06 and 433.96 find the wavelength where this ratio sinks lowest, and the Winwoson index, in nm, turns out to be 433.909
